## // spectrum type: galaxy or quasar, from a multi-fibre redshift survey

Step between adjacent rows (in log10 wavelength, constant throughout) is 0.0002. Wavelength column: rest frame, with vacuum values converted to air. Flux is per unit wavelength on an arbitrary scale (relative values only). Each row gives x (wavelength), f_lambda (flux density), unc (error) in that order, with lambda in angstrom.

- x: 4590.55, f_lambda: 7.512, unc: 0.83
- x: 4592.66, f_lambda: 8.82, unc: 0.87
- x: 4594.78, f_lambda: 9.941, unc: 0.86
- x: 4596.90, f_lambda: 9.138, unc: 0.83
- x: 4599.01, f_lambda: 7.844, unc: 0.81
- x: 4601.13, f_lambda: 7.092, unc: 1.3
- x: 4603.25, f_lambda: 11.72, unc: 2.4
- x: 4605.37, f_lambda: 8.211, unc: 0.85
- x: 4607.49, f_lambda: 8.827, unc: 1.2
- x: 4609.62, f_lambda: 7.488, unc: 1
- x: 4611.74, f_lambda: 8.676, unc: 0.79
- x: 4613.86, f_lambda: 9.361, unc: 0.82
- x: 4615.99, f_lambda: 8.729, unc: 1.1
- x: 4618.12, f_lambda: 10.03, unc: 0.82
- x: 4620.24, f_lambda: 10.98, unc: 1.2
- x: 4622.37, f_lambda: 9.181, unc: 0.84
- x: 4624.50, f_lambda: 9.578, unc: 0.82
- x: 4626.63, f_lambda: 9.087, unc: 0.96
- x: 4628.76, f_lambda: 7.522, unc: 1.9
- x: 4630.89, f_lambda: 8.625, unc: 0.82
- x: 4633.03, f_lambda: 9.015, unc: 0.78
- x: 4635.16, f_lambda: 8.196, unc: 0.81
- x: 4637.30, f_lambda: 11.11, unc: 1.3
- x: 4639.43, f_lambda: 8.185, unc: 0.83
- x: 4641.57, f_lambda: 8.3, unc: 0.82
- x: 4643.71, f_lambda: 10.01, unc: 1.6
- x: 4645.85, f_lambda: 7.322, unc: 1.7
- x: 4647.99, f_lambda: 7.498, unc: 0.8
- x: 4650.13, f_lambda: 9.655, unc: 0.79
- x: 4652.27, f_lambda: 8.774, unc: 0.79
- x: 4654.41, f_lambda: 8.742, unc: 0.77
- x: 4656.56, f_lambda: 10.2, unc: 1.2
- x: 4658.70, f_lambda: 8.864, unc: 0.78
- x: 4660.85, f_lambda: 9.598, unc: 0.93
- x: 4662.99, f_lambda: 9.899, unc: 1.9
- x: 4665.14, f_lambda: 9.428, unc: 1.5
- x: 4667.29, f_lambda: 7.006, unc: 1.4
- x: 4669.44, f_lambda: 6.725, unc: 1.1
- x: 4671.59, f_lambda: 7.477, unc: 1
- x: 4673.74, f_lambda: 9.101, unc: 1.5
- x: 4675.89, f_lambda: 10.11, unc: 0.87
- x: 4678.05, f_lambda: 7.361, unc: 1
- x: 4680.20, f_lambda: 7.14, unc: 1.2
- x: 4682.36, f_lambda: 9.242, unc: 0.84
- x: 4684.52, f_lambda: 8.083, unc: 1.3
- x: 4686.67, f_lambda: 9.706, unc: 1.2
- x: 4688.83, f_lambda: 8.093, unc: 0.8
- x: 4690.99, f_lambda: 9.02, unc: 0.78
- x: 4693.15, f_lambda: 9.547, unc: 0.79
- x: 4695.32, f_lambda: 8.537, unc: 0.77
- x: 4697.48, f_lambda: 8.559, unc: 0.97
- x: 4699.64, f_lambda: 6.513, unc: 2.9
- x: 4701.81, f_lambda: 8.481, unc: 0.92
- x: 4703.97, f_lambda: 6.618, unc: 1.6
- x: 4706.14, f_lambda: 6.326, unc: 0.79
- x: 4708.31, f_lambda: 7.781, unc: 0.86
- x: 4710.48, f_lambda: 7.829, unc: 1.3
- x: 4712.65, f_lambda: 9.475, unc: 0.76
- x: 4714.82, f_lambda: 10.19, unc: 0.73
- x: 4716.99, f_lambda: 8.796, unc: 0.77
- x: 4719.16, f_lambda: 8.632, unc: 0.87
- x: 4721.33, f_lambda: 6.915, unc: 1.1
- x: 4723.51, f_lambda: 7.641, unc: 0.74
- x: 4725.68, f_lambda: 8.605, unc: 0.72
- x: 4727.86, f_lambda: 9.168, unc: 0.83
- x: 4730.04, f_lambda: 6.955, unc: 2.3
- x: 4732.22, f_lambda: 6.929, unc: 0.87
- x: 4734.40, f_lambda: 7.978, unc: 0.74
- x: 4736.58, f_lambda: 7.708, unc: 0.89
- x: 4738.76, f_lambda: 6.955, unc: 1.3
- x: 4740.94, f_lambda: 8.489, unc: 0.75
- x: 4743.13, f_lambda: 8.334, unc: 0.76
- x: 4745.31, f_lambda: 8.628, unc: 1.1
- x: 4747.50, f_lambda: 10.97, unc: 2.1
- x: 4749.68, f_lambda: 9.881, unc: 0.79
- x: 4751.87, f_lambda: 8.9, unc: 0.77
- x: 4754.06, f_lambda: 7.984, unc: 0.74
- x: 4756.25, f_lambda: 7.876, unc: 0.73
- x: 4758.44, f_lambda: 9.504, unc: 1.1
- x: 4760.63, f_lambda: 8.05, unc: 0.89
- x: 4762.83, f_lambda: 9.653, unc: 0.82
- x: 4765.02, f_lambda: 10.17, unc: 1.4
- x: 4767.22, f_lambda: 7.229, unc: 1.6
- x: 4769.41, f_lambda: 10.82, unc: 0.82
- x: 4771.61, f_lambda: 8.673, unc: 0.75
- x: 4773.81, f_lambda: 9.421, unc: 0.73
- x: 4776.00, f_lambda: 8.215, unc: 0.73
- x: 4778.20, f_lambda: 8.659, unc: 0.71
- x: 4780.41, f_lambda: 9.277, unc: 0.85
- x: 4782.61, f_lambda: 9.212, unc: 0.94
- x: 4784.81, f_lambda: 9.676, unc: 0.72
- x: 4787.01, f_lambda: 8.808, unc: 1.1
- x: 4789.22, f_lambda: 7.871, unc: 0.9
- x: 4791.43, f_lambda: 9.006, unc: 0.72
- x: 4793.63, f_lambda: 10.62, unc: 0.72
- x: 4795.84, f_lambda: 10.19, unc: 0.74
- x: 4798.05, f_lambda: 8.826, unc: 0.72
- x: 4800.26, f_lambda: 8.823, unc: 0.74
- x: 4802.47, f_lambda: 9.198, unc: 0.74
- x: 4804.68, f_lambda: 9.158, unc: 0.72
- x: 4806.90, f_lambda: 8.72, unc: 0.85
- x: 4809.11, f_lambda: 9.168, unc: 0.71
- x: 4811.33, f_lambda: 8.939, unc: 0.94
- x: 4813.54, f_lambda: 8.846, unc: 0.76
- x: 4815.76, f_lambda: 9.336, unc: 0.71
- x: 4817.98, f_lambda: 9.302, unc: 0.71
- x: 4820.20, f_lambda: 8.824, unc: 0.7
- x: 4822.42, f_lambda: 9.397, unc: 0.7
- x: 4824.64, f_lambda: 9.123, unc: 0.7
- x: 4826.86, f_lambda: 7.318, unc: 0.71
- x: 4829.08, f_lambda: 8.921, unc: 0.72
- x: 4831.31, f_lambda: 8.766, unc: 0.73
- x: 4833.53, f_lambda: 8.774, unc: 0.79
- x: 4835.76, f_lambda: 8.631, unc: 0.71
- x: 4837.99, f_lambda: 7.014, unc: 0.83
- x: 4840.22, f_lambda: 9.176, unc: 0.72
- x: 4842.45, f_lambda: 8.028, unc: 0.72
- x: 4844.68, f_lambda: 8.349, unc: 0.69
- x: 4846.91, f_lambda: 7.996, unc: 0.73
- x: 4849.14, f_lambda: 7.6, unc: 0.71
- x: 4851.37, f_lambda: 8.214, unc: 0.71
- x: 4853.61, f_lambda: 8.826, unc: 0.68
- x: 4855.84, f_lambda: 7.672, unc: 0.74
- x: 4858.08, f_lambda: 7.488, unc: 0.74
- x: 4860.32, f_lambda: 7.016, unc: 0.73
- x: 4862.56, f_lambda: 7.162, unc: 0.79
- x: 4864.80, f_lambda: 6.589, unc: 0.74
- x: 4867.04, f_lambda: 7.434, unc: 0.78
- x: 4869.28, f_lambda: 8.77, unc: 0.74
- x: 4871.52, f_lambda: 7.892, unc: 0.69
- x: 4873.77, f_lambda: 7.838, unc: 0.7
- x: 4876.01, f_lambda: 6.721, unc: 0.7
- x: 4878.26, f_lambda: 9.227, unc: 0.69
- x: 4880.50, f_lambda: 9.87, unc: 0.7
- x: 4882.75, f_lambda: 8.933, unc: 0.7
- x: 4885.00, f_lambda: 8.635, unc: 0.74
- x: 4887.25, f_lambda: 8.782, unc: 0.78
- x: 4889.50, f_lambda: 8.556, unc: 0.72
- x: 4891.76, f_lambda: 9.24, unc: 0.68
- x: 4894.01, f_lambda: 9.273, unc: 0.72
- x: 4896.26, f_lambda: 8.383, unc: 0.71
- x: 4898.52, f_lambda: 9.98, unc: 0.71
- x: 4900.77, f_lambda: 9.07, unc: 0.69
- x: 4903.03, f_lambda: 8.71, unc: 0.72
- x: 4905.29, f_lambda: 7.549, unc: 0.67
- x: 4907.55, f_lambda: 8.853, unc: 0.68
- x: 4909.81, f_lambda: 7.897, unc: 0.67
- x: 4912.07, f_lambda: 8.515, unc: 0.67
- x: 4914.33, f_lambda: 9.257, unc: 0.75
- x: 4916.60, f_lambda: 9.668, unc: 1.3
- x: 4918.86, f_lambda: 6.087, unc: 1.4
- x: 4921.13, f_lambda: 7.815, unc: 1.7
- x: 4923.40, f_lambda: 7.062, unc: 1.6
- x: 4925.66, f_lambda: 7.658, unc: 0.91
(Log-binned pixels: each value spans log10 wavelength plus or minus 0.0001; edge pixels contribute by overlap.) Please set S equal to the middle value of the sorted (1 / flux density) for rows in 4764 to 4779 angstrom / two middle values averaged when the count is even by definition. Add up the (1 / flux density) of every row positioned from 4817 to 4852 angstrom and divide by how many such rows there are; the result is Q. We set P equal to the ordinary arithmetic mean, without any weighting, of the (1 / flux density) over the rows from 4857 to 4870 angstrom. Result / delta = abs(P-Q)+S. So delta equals 0.132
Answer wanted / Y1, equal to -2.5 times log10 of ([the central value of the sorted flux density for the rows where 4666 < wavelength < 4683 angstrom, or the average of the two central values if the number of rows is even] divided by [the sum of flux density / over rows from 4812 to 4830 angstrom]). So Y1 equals 2.45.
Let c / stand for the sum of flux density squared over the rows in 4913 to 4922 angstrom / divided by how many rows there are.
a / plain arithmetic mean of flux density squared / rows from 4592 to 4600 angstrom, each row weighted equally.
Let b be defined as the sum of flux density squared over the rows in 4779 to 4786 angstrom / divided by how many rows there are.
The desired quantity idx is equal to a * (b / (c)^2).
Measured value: 1.5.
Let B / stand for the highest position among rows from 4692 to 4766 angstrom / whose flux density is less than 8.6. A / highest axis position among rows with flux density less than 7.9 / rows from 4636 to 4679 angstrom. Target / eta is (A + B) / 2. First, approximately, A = 4678.05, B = 4760.63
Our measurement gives 4719.3 angstrom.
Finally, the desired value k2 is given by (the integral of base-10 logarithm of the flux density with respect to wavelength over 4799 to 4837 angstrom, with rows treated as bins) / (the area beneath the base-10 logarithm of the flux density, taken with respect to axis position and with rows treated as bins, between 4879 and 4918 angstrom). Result 0.975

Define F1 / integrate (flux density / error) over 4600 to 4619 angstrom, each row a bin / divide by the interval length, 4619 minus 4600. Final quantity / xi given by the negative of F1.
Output -8.6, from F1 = 8.6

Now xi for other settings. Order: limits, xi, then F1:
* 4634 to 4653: -9.1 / 9.1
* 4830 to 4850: -11.3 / 11.3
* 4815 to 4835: -12.3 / 12.3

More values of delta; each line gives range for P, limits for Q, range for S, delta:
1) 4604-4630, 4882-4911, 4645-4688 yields 0.115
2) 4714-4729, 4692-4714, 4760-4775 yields 0.116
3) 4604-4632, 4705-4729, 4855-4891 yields 0.137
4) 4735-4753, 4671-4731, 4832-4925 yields 0.126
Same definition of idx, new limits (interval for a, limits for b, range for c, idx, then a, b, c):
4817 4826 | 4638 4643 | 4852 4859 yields 1.4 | 84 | 68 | 64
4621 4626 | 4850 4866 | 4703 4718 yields 1.1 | 88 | 58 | 68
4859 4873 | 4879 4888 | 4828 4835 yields 0.8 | 56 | 82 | 78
